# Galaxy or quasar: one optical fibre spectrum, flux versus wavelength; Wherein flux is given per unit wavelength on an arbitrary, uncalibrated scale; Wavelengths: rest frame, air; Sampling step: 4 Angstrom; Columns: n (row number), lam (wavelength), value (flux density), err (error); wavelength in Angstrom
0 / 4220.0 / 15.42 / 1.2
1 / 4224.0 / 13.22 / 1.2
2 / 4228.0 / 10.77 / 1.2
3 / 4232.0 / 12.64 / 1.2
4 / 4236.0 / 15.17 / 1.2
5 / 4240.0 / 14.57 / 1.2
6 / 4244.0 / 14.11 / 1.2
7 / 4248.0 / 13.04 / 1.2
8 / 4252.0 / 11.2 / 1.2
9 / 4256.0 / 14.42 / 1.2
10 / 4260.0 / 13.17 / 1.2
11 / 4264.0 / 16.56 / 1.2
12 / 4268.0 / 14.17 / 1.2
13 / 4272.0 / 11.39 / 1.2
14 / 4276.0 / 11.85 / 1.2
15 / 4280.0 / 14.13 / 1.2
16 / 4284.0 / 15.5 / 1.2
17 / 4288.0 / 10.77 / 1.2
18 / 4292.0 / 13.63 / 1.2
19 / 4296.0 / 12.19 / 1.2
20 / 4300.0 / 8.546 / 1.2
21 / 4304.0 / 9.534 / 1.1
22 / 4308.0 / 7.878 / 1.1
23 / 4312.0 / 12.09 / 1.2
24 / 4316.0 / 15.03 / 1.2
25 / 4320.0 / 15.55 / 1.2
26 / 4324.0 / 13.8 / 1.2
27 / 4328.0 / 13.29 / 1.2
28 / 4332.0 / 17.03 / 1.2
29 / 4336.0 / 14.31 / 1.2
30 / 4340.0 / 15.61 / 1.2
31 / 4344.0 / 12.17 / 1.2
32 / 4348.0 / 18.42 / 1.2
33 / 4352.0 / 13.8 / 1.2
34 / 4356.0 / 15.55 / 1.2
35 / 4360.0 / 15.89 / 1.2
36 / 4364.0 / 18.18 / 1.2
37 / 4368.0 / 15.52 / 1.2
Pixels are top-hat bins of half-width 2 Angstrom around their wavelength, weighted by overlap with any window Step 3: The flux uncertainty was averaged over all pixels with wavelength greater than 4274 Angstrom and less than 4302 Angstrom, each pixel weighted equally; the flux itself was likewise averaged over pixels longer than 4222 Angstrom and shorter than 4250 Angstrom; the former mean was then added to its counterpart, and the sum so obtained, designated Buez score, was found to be 14.6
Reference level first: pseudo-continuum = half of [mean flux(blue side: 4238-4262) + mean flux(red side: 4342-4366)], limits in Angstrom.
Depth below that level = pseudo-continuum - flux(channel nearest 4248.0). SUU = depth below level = 1.5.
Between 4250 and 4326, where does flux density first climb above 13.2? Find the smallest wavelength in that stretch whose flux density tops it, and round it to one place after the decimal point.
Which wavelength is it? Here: 4256.0 Angstrom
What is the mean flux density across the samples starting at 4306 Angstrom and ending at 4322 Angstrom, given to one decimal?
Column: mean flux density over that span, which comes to 12.6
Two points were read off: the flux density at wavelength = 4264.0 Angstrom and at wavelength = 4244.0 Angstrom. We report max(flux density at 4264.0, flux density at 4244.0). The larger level 17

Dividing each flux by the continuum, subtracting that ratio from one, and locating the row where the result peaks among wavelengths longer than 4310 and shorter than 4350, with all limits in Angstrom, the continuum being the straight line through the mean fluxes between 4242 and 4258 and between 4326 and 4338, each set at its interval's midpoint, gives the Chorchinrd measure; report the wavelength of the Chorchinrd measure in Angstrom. 4344.0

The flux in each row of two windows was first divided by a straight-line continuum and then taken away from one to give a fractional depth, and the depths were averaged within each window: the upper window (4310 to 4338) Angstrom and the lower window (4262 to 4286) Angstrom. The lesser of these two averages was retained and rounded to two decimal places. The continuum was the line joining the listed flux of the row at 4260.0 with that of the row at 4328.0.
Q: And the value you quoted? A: -0.09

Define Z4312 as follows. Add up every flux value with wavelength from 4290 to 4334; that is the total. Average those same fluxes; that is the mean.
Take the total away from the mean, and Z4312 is -126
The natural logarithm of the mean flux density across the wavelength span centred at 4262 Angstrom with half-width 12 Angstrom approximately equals 2.60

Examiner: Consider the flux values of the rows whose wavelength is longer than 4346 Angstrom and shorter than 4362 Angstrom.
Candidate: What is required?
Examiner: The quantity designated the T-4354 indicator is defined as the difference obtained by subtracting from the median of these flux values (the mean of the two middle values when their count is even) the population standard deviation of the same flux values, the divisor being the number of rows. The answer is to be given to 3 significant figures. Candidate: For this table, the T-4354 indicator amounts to 14.1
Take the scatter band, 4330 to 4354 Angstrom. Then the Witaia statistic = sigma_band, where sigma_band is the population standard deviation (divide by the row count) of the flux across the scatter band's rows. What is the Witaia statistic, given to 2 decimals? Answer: 2.07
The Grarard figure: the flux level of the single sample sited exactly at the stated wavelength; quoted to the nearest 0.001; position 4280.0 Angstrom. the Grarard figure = 14.130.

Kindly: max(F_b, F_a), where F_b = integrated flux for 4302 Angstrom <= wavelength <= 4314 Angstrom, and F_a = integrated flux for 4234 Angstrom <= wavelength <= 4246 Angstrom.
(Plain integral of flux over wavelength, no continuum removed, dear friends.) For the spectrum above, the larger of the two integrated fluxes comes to 175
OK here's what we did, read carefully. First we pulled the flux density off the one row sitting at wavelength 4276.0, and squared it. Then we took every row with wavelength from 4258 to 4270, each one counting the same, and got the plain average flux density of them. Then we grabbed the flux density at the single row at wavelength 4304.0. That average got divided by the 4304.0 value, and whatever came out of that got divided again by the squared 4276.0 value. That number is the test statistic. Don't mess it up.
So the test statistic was 0.0109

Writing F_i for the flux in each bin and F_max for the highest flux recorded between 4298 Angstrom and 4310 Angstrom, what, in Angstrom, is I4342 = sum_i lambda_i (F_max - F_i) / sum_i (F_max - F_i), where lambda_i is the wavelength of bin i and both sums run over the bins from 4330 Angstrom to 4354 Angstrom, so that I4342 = 4341.6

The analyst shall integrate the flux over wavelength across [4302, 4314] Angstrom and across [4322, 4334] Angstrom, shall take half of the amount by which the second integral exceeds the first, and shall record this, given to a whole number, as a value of 29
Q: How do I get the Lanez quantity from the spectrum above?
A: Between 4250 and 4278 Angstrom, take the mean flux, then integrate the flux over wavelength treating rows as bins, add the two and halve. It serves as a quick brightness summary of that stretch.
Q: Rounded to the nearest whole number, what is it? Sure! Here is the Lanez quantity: 192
